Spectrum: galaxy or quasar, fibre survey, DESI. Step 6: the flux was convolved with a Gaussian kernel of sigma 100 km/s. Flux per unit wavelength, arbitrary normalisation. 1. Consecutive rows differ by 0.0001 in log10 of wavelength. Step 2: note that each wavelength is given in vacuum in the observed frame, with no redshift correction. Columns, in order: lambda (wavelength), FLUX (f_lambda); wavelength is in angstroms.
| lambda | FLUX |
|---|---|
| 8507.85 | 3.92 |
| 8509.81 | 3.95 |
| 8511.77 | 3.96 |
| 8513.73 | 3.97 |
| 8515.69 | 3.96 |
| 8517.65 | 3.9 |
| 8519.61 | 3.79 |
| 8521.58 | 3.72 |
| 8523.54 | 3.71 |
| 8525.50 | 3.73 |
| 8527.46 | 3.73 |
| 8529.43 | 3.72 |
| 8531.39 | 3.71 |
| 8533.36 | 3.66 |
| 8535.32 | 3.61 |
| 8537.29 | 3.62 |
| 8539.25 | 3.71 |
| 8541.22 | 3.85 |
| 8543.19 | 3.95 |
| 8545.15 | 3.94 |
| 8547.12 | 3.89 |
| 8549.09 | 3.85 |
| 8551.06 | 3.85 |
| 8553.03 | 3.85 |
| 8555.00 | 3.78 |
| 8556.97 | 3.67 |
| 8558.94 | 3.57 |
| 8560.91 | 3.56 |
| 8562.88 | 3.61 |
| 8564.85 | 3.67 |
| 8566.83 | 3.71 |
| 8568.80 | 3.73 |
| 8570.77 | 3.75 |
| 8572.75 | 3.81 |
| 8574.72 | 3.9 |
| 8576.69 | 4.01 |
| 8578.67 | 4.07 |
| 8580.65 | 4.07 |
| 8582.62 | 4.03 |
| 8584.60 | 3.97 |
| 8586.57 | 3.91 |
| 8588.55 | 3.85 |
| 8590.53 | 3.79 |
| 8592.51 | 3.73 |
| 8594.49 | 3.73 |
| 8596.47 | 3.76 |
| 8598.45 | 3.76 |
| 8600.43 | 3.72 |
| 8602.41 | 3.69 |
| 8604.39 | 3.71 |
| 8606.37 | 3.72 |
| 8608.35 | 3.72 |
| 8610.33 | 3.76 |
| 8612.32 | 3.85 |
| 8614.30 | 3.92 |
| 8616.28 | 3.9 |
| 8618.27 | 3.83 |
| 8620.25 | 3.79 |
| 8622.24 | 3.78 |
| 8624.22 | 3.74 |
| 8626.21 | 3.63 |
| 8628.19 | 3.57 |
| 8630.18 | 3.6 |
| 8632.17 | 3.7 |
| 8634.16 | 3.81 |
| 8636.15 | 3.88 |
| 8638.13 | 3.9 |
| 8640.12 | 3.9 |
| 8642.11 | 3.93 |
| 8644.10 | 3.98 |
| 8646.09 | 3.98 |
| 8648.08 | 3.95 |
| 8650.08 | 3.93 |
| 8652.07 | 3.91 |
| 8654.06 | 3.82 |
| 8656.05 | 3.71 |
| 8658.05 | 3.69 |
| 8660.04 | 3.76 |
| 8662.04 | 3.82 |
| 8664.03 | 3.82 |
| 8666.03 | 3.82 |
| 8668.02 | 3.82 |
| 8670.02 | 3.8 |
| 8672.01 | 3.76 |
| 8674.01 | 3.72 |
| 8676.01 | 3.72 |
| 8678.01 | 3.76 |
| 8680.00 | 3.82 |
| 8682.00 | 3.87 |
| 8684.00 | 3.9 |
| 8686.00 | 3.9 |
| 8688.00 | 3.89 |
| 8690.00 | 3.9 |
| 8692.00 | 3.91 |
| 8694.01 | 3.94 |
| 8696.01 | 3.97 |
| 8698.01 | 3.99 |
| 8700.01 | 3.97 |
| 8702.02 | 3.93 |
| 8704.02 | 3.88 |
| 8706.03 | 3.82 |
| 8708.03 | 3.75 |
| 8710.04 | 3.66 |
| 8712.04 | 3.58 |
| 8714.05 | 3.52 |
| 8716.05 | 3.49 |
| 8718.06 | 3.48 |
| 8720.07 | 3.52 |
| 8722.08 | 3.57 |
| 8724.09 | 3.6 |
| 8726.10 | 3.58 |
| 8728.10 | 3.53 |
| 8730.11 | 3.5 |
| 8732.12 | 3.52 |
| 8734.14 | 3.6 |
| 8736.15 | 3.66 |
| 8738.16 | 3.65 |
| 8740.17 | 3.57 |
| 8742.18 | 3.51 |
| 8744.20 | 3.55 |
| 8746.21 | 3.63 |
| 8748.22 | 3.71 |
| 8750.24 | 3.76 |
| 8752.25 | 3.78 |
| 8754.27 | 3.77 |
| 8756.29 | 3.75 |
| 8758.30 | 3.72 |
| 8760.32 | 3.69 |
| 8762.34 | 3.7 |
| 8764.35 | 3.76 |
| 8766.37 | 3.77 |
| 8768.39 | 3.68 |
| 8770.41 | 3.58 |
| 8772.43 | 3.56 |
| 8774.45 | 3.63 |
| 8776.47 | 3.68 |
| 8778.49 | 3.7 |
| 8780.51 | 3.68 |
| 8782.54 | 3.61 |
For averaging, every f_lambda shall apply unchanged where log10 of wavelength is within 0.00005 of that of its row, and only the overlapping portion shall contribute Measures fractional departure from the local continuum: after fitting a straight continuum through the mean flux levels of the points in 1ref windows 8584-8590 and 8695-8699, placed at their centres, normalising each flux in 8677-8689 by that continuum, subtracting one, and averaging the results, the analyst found -0.029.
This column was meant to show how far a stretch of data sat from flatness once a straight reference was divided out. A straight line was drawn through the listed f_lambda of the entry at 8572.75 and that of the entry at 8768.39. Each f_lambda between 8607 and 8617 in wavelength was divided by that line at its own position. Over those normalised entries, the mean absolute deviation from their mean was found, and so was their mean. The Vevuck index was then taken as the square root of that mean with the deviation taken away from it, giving 1.00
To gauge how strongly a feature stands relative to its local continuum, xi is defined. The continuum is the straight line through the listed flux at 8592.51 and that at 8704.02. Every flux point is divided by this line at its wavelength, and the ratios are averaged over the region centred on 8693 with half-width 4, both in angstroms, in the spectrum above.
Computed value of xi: 1.02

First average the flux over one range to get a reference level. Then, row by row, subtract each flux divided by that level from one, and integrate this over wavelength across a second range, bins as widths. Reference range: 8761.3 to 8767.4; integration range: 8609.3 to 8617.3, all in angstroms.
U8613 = -0.24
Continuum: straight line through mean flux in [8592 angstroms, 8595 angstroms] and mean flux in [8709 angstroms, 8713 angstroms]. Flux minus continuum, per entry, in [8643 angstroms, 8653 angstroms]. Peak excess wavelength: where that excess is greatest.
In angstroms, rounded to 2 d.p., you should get 8646.09 angstroms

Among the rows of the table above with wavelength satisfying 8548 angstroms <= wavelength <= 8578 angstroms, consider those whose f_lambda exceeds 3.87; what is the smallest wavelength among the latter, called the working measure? 8574.72 angstroms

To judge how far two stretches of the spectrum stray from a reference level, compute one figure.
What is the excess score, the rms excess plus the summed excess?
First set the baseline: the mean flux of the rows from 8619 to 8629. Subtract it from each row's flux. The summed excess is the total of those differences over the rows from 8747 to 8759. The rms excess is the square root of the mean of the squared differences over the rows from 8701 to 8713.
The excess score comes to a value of 0.4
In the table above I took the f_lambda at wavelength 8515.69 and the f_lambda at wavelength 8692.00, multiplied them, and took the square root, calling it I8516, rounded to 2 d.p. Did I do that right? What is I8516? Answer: 3.93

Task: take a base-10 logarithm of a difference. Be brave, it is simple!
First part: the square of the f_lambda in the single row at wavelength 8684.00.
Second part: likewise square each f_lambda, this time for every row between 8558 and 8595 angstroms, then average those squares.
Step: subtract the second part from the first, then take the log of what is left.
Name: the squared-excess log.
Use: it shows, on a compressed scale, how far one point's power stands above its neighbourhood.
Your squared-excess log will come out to -0.20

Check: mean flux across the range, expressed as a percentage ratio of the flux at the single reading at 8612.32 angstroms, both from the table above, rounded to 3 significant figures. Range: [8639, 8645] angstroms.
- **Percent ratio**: 102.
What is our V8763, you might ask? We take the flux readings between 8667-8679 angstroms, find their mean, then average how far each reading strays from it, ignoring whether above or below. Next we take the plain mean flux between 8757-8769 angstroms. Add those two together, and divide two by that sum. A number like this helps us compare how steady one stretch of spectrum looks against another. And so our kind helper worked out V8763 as 0.533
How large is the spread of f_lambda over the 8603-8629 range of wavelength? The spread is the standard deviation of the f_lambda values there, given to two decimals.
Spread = 0.10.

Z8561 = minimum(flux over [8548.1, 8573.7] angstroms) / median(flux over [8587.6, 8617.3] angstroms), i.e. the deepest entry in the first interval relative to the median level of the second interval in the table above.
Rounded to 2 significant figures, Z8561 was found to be 0.95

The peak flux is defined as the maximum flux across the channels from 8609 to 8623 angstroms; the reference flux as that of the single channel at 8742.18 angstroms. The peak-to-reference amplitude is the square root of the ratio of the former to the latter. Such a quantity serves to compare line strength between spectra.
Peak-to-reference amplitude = 1.057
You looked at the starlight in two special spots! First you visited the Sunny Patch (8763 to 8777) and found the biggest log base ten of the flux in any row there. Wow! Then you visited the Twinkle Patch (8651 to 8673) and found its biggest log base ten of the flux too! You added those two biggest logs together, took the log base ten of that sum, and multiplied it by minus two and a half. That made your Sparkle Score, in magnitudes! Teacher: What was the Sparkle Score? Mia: -0.169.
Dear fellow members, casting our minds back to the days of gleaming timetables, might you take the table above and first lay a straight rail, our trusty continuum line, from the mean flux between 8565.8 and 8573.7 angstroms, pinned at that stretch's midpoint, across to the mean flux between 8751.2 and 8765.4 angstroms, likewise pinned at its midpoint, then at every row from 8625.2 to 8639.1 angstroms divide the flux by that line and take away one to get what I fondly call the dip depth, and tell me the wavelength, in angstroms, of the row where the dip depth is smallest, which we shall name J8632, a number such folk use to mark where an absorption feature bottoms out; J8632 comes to 8628.19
